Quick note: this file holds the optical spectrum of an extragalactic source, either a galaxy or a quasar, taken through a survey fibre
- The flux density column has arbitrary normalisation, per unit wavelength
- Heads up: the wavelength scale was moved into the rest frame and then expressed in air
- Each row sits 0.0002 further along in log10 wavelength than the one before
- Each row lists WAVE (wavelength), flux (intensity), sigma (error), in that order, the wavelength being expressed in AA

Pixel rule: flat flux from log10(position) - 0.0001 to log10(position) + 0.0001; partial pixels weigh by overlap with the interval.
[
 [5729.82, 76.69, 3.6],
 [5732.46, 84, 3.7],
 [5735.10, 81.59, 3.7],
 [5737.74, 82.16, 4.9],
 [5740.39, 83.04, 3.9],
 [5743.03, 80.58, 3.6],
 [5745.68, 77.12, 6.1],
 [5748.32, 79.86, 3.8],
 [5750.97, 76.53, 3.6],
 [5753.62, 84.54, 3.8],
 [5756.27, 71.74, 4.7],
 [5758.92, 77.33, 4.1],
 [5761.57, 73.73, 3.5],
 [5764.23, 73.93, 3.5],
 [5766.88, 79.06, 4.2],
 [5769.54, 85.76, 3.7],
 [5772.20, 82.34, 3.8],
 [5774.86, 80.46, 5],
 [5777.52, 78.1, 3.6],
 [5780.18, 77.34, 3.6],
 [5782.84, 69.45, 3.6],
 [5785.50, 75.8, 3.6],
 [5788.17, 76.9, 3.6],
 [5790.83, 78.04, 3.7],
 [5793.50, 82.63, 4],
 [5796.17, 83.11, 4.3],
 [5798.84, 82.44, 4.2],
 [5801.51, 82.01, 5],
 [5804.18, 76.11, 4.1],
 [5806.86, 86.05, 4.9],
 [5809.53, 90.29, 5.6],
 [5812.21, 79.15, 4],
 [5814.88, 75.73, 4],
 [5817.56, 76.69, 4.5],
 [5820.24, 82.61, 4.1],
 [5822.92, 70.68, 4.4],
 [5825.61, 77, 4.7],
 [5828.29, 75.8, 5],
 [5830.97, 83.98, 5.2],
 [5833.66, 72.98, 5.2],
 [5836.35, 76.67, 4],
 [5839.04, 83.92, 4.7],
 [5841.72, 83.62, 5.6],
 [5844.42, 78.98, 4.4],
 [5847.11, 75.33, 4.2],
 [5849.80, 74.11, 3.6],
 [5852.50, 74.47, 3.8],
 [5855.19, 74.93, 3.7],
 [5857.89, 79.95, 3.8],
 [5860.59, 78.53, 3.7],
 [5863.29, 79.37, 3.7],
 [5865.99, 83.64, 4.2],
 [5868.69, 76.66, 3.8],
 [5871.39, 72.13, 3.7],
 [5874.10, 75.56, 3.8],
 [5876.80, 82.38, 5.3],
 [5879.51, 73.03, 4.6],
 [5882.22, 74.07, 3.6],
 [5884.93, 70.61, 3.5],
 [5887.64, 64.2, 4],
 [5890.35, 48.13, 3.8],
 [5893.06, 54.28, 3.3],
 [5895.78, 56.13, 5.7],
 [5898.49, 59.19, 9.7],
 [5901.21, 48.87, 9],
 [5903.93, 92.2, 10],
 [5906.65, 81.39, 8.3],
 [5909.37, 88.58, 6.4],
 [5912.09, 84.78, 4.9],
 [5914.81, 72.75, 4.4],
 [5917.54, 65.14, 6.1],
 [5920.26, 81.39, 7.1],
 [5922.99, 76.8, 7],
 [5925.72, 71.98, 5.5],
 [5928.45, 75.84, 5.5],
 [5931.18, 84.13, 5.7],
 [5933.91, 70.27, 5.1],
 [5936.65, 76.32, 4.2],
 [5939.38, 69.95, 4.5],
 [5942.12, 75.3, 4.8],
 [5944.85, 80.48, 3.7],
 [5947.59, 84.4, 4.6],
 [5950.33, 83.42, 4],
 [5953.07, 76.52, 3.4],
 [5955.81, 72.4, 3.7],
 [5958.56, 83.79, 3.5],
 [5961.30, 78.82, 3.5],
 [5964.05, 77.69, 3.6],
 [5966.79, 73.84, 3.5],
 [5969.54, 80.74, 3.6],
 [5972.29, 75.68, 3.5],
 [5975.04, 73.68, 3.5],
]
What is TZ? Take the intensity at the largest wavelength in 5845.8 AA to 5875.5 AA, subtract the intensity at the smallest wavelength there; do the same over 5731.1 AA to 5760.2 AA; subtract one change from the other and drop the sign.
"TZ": 6.9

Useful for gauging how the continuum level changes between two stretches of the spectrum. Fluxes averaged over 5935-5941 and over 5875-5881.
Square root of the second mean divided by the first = 1.03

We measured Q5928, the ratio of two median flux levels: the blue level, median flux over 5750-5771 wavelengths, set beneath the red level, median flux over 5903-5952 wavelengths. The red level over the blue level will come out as 1.02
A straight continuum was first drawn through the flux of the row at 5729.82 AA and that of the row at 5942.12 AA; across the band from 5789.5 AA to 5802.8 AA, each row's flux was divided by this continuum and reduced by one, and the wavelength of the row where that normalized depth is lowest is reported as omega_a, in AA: 5790.83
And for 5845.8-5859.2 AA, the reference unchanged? 5849.80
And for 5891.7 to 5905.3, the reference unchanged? 5901.21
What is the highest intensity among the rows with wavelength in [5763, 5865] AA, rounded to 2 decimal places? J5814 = 90.29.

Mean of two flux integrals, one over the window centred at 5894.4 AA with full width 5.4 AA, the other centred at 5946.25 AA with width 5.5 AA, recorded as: 376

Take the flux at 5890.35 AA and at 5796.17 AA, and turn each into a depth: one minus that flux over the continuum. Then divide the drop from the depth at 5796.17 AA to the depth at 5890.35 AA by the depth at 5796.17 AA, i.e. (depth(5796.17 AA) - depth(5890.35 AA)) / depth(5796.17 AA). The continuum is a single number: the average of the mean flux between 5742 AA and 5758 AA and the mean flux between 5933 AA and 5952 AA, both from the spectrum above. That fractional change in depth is 7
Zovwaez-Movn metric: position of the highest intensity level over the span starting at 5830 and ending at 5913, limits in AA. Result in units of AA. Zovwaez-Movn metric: 5903.93 AA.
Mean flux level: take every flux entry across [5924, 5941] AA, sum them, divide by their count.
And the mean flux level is 75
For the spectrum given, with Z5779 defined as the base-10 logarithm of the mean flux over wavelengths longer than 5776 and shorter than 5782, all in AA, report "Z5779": 1.89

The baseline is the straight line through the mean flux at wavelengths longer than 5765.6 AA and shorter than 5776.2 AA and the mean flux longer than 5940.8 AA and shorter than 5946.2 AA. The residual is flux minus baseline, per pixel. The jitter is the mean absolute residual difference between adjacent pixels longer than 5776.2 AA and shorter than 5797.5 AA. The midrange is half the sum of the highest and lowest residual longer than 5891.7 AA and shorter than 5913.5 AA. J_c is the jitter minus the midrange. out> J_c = 12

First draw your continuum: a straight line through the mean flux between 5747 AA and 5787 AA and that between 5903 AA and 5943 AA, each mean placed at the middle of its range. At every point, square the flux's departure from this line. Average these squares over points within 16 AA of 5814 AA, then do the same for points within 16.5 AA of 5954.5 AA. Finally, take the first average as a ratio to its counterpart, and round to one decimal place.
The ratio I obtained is 1.5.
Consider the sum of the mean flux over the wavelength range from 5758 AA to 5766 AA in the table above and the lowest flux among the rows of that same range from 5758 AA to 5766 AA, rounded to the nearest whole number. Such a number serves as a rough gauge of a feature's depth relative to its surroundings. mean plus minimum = 149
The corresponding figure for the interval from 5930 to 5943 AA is 145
